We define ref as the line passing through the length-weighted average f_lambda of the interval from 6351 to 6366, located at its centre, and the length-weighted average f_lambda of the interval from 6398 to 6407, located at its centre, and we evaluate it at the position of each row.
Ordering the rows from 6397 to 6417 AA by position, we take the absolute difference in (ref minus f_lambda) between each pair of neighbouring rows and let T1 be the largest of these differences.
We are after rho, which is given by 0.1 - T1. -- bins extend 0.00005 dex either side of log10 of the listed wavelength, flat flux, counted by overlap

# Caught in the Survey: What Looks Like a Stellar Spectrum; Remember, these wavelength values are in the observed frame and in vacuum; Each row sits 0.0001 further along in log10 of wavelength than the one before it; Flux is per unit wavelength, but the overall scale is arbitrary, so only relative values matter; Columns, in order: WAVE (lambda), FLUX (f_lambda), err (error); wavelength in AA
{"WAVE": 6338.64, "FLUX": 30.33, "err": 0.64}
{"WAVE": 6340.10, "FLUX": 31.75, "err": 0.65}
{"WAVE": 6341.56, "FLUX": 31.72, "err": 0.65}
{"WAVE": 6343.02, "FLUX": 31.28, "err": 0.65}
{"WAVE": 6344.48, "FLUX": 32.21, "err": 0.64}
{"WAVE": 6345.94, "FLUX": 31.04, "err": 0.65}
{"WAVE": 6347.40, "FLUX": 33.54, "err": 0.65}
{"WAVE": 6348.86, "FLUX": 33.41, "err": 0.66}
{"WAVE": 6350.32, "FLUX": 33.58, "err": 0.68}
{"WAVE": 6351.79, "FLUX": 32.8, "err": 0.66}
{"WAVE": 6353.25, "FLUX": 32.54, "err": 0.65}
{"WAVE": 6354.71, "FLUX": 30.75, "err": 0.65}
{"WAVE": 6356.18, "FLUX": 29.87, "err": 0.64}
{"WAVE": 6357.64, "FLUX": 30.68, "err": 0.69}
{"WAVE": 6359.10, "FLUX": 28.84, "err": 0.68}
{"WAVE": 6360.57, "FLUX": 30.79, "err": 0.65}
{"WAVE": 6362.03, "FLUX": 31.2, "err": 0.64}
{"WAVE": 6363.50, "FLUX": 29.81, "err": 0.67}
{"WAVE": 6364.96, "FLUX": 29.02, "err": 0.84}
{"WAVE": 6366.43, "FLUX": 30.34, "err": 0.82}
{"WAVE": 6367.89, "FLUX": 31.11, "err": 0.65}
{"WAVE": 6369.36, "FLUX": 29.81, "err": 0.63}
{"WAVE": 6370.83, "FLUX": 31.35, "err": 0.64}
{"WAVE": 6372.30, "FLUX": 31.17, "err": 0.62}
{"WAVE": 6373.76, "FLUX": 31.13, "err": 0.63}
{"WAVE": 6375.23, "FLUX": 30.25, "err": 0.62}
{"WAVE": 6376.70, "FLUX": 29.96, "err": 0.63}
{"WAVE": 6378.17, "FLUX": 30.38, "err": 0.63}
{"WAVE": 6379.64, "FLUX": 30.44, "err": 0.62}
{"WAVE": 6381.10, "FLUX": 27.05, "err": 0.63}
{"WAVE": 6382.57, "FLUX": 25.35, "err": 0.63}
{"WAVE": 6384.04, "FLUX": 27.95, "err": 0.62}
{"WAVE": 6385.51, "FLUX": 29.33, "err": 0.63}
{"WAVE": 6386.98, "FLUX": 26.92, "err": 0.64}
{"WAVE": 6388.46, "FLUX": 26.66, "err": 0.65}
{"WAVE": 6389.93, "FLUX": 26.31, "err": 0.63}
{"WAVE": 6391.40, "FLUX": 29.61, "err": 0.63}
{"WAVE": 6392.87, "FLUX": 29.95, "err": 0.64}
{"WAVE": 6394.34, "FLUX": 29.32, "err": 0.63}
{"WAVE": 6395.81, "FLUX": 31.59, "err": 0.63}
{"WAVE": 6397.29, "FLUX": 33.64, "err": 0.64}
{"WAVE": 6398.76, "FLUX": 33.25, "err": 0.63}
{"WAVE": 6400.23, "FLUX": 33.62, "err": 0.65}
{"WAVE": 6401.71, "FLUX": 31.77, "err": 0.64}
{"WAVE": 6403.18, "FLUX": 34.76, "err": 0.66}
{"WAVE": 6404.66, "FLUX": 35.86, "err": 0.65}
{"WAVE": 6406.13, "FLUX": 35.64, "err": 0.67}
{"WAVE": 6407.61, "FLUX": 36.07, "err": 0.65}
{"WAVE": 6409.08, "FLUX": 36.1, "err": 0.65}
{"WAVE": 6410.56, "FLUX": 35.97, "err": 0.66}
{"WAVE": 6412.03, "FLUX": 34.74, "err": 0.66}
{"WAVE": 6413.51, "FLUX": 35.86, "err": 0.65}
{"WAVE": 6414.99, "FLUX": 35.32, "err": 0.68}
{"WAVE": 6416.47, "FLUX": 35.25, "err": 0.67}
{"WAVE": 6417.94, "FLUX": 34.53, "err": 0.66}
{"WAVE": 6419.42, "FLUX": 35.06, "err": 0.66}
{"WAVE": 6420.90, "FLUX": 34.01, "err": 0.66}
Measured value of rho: -2.77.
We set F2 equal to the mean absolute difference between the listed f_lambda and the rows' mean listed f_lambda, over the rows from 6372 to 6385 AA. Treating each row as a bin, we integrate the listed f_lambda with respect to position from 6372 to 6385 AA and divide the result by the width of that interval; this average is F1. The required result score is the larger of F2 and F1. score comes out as 29.3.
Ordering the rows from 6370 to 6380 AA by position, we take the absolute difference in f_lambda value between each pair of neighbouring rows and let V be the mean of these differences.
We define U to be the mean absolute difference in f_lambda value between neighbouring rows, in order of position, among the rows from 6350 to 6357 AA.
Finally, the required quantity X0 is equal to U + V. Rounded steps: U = 0.93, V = 0.3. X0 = 1.2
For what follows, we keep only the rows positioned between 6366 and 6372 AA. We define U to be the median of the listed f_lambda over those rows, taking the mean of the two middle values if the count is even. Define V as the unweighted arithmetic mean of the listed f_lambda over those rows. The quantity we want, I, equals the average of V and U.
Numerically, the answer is 30.7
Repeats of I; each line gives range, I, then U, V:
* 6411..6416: 35.3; 35.3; 35.3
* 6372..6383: 29.9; 30.3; 29.5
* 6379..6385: 27.6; 27.5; 27.7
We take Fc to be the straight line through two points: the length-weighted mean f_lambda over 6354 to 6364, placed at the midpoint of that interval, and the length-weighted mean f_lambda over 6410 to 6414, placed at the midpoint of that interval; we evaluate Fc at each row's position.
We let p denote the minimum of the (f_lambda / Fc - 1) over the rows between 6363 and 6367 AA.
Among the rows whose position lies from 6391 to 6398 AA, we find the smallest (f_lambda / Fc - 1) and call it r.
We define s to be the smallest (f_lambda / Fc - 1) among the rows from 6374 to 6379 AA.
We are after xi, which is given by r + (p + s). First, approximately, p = -0.060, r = -0.13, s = -0.064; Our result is -0.256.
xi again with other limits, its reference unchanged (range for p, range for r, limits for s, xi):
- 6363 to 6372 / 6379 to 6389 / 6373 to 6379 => -0.346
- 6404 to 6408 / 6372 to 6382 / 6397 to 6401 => -0.174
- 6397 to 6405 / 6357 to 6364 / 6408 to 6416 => -0.148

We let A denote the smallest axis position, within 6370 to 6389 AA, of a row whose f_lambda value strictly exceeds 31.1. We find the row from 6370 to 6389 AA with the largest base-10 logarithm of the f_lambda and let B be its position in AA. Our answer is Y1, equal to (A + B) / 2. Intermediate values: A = 6370.83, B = 6370.83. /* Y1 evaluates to 6370.8 AA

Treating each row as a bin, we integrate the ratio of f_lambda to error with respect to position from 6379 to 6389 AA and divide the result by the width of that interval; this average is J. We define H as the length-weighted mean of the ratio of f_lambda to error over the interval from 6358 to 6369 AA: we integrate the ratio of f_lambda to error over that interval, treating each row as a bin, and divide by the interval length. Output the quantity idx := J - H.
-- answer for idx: 0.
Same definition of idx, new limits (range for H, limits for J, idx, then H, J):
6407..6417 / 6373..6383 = -7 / 54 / 47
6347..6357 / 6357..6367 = -6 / 49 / 43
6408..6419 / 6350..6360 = -7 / 54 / 47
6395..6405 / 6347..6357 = -3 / 52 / 49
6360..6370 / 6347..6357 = 5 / 44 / 49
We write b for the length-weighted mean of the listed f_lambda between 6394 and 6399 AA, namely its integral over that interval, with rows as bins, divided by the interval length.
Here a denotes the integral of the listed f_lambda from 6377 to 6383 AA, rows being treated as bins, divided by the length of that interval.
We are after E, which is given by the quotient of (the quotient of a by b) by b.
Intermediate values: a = 29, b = 32.0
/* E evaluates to 0.028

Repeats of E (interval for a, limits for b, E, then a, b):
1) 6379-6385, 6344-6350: 0.026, 28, 32.7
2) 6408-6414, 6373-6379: 0.039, 36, 30.4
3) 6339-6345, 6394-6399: 0.031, 32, 32.0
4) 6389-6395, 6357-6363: 0.031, 29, 30.3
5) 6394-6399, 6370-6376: 0.033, 32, 30.9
